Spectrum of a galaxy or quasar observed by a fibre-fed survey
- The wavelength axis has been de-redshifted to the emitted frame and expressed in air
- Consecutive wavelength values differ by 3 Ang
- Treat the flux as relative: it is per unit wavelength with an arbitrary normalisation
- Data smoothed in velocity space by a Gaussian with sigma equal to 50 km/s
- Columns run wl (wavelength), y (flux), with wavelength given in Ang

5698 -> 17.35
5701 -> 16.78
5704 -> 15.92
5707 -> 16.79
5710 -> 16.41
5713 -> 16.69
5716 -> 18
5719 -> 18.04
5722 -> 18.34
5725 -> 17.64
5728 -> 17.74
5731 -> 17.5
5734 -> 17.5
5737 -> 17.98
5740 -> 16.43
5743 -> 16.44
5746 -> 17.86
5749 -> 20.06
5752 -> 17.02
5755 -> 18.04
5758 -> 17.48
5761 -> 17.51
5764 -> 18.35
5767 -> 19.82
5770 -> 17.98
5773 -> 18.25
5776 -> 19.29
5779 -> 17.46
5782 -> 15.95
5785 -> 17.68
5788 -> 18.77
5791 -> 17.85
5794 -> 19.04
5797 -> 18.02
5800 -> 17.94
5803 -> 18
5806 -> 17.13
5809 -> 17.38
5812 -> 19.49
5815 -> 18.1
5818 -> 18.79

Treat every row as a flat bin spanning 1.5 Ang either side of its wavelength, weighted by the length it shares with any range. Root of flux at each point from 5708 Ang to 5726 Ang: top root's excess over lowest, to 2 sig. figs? 0.23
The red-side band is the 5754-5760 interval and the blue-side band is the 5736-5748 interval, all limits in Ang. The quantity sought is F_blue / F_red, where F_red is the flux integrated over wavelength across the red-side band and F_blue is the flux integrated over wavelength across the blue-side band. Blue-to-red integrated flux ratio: 1.9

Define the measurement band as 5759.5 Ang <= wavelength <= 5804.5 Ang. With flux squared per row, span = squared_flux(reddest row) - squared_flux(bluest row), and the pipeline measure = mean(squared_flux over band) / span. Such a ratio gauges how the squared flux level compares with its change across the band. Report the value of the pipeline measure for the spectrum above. 19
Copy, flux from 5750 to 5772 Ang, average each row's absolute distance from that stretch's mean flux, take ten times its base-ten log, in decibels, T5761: -2.2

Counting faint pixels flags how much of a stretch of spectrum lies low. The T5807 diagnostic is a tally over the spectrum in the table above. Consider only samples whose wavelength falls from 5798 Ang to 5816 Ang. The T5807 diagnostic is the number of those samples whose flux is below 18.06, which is 4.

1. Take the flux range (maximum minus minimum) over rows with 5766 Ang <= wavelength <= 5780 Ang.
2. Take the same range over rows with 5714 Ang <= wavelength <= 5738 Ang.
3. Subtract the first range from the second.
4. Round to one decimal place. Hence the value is -1.5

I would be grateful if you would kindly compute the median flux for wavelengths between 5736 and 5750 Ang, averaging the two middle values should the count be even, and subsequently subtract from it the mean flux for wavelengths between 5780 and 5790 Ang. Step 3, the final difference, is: 0.4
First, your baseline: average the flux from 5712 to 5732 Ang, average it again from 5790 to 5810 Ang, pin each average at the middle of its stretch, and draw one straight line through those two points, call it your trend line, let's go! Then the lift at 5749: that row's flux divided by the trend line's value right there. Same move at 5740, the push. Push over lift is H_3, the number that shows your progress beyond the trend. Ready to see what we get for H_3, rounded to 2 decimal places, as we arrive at 0.82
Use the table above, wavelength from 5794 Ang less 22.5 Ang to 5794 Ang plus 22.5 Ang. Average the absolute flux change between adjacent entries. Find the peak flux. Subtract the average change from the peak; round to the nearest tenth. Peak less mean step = 18.4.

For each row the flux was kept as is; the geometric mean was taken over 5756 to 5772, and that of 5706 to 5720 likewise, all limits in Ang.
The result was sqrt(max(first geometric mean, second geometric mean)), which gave 4.27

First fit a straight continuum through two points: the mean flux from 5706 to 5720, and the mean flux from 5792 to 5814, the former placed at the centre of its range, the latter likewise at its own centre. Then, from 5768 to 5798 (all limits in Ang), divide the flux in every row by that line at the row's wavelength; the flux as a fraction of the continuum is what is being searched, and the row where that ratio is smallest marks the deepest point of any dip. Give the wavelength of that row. 5782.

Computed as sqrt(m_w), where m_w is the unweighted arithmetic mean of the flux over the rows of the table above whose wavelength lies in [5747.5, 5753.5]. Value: 4.31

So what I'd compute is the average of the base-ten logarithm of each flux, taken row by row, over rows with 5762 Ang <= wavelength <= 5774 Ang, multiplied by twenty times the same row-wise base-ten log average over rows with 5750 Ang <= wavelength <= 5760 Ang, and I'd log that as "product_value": 31.6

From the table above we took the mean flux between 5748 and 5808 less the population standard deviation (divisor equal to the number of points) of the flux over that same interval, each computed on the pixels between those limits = 17.1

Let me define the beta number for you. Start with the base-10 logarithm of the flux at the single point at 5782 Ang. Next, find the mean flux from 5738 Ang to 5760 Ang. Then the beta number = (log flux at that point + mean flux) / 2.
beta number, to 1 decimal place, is 9.4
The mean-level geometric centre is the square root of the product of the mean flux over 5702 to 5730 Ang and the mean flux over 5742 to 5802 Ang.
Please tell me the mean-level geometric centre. 17.66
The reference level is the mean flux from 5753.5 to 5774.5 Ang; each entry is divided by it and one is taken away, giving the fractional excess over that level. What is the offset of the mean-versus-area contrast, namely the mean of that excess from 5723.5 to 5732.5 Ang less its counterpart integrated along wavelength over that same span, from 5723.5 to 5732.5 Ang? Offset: 0.25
